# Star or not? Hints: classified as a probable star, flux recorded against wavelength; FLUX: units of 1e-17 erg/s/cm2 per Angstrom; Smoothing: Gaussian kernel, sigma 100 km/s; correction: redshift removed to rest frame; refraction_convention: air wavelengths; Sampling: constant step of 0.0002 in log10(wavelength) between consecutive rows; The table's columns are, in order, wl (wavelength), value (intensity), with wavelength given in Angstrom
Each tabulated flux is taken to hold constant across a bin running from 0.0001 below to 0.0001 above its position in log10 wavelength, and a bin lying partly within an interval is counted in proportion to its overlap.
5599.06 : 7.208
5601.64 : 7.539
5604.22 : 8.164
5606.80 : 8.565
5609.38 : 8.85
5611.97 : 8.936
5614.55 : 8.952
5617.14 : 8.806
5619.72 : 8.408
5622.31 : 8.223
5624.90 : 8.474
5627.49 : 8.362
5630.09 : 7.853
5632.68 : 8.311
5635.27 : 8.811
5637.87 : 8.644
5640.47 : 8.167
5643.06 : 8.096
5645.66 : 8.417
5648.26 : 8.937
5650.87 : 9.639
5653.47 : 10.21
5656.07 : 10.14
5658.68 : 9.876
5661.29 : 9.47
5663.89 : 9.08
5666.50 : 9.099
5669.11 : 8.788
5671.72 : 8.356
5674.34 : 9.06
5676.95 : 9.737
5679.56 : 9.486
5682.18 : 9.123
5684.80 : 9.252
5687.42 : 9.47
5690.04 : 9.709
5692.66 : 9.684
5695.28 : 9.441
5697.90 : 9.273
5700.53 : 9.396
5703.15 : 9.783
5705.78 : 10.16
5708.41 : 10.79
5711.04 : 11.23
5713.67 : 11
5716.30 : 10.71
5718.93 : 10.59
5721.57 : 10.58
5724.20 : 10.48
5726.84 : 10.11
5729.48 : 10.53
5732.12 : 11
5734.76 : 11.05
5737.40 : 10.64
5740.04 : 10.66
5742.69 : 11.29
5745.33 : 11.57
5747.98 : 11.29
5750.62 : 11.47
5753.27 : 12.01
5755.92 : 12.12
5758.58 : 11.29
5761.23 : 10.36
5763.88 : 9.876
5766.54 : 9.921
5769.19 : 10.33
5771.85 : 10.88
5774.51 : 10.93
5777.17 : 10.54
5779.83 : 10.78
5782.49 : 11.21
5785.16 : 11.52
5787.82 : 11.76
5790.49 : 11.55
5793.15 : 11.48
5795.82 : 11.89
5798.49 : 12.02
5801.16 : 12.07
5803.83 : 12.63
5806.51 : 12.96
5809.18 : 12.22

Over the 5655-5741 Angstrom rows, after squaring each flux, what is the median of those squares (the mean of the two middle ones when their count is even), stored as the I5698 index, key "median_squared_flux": 96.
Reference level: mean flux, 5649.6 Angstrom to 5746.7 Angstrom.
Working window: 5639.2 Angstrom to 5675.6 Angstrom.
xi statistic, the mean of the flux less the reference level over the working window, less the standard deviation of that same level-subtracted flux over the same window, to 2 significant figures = -1.6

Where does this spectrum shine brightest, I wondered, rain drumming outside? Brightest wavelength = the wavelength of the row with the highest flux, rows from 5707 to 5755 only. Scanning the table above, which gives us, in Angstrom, 5753.27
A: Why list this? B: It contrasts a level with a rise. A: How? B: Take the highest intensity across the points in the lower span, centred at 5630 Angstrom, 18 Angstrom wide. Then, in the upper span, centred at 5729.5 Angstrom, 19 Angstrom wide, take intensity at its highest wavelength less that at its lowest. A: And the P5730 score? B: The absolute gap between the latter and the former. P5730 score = 8.8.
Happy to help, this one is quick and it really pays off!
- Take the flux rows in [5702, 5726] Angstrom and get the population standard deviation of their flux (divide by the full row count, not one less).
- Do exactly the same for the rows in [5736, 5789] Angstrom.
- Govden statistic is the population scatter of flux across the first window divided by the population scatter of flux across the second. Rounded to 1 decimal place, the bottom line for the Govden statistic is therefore 0.7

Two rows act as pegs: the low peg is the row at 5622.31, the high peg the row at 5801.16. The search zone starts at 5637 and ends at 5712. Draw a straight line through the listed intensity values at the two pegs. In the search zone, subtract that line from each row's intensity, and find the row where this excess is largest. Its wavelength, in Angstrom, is 5653.47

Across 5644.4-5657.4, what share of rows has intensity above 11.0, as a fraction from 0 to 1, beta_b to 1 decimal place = 0.0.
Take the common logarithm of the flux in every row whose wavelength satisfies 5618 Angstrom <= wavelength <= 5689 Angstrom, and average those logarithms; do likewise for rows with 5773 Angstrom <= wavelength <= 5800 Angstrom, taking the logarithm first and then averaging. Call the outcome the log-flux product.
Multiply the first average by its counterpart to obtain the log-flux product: 1.00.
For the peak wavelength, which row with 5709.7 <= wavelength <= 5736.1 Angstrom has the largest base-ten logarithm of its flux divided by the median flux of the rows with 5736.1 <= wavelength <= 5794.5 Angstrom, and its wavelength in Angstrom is 5711.04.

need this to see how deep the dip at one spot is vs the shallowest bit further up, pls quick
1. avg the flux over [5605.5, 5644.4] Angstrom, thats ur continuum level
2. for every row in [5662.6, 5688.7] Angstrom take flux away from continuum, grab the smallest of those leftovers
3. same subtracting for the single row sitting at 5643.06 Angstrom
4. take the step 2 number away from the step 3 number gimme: 1.6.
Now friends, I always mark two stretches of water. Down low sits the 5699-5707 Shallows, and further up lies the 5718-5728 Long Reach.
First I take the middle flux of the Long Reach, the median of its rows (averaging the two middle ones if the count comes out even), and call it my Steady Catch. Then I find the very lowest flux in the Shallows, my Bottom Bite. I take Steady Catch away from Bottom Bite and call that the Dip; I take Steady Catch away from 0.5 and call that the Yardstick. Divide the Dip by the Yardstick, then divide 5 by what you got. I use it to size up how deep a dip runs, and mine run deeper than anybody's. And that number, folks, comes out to 44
